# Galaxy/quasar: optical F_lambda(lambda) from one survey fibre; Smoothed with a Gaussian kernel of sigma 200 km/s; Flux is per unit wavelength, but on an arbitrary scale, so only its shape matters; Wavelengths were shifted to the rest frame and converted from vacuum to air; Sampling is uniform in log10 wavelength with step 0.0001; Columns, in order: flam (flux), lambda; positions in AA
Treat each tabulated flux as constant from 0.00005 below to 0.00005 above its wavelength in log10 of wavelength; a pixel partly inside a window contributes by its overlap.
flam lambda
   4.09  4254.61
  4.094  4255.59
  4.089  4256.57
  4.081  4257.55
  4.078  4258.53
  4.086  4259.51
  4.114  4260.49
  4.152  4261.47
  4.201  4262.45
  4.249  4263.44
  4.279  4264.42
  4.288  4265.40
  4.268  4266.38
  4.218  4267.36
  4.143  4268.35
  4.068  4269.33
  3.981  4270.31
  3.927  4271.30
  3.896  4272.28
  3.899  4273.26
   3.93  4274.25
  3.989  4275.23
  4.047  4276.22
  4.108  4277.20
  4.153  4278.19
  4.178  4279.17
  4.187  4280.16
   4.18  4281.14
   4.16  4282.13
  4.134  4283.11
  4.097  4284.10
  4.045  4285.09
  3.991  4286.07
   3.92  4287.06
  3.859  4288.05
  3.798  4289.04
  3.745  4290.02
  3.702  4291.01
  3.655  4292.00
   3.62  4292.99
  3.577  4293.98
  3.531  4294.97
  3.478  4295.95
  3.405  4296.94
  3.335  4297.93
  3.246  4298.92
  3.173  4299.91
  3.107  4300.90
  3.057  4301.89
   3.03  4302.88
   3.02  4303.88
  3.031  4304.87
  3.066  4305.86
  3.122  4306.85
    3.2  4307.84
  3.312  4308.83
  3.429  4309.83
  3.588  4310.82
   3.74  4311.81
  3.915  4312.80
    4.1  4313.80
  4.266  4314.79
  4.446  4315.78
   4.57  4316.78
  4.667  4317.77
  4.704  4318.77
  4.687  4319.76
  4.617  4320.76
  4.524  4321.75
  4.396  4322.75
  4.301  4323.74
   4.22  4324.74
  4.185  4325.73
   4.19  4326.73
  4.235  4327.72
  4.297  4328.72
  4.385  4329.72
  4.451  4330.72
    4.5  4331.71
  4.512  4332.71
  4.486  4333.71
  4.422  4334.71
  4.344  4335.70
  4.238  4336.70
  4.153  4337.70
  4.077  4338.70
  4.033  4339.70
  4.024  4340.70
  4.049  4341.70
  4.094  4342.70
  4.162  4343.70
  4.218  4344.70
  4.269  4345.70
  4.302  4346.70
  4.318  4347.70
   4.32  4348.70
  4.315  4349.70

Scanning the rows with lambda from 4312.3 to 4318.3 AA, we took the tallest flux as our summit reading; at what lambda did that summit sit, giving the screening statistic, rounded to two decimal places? 4317.77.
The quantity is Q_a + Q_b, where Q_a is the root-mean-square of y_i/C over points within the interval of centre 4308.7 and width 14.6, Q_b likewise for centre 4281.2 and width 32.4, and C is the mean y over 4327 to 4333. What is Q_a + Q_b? 1.70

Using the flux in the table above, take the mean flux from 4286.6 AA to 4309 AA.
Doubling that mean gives 6.78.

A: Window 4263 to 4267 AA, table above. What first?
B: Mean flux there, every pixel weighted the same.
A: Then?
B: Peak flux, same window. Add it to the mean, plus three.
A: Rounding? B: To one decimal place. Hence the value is 11.6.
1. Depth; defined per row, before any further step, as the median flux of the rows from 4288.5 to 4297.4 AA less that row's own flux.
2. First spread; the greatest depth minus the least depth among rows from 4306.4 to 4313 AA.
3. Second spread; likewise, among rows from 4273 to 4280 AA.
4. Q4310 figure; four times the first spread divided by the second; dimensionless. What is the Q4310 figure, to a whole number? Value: 11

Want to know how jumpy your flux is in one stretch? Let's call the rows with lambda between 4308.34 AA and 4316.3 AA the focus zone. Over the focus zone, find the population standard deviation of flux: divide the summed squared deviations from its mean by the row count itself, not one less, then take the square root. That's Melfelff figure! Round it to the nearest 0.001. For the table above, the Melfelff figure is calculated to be 0.378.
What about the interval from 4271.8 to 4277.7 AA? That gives 0.079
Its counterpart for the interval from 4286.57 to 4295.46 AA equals 0.123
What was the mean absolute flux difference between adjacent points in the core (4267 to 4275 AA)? 0.051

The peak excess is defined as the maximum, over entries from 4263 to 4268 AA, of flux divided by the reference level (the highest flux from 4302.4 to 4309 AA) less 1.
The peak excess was 0.295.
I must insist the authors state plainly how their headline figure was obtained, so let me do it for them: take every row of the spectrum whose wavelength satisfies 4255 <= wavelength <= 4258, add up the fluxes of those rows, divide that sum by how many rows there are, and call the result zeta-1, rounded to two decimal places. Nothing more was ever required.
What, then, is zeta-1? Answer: 4.09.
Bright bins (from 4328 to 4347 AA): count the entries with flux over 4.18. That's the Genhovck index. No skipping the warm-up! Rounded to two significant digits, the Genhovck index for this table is 12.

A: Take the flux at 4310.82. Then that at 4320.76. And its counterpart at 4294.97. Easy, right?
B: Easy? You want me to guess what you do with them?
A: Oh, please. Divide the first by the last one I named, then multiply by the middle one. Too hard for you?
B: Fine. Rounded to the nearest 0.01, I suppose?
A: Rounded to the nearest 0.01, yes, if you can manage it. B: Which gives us 4.69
